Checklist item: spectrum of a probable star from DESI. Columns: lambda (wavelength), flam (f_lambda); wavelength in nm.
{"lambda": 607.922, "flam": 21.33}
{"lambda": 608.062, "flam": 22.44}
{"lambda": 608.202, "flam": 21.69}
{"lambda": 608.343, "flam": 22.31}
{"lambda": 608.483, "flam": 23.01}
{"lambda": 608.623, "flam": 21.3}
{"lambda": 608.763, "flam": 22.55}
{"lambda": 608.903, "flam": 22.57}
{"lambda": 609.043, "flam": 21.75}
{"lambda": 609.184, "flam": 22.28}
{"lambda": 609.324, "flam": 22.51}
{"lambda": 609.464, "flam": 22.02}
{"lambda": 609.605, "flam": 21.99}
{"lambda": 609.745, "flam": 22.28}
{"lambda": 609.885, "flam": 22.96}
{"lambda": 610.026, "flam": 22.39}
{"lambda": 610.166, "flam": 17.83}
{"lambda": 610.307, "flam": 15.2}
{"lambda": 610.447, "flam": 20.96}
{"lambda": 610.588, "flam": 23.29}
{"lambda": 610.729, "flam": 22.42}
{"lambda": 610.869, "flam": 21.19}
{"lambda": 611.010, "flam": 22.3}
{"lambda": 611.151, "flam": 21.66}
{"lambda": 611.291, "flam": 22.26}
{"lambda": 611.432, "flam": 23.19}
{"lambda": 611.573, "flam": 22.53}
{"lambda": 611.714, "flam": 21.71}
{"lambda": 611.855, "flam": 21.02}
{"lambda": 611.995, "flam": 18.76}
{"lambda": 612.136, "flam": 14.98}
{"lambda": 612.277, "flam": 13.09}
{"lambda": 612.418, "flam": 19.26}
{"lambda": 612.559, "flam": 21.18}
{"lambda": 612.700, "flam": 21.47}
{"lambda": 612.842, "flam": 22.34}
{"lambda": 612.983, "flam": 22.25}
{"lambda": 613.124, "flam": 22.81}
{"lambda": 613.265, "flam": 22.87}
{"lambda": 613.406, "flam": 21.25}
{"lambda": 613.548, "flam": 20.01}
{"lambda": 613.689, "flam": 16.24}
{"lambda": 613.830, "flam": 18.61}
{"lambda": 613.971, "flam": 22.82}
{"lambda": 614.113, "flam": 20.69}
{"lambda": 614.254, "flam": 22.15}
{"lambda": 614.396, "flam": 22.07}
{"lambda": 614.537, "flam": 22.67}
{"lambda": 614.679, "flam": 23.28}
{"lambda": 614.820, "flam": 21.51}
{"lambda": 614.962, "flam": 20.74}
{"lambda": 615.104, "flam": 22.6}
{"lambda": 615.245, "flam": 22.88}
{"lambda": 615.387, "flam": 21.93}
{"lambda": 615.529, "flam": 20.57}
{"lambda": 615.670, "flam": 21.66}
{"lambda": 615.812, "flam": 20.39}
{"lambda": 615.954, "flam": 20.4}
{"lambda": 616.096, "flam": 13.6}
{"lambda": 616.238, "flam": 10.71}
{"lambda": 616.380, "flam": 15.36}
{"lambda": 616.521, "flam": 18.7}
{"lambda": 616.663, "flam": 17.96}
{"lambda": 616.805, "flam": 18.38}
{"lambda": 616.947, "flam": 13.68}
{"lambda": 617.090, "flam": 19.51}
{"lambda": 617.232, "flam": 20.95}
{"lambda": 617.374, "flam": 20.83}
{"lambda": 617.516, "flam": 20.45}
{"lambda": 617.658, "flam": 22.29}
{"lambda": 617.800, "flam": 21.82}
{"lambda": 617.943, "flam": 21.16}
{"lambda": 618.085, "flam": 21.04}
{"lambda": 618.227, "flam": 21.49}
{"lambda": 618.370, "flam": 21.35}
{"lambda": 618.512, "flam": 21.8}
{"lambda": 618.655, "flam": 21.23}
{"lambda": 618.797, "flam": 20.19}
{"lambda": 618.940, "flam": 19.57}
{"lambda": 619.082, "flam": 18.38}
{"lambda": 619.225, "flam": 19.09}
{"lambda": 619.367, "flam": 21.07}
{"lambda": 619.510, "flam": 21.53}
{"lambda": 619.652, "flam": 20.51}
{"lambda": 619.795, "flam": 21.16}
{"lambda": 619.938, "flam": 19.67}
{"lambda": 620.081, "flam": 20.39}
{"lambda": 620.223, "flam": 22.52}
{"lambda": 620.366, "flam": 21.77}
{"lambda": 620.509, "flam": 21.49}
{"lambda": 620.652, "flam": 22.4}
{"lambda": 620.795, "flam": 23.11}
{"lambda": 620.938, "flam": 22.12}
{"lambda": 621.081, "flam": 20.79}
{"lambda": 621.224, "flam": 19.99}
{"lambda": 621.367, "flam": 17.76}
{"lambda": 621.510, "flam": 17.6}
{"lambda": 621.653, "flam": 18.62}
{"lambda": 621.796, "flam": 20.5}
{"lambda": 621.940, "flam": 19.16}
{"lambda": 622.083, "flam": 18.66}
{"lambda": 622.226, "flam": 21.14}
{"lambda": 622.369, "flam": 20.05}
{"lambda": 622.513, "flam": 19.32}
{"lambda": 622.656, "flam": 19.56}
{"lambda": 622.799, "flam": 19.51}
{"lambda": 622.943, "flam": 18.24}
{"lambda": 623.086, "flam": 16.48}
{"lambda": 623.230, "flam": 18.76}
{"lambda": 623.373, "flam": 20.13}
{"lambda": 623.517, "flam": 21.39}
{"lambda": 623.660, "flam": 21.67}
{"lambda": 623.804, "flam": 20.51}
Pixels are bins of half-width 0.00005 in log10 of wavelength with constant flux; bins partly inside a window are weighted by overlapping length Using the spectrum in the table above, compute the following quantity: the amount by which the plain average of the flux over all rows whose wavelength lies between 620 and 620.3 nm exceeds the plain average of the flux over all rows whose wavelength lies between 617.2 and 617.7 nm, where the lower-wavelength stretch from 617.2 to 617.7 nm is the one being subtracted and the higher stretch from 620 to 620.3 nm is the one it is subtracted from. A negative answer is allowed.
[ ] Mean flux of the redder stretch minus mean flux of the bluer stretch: 0.3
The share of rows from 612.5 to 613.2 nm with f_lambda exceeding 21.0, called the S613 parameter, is 1.0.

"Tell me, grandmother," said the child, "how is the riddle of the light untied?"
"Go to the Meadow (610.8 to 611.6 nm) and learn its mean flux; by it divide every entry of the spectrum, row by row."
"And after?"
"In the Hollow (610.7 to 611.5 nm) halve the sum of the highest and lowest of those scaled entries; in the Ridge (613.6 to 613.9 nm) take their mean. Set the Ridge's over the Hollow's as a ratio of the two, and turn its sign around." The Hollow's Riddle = -0.79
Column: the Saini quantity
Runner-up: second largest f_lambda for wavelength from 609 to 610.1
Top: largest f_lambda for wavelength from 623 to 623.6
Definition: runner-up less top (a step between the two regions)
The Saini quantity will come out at 1.1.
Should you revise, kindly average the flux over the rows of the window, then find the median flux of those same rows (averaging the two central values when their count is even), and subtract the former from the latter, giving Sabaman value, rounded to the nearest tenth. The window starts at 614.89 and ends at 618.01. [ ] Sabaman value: 1.1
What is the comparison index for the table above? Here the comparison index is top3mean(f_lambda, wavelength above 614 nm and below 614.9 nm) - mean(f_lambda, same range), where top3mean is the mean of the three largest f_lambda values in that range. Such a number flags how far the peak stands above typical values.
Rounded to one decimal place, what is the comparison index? 0.6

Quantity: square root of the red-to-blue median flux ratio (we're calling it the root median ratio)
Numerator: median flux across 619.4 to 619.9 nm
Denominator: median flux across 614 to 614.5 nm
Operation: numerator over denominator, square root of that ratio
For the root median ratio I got 0.98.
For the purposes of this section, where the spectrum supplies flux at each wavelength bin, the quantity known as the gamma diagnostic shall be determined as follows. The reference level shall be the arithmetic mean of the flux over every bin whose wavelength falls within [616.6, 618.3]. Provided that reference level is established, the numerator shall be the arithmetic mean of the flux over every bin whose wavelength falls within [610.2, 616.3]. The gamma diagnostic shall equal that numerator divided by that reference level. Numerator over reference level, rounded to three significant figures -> 1.03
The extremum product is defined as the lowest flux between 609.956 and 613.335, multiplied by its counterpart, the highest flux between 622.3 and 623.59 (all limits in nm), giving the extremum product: 280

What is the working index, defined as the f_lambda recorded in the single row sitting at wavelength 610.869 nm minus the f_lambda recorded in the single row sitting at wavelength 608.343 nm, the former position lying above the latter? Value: -1.1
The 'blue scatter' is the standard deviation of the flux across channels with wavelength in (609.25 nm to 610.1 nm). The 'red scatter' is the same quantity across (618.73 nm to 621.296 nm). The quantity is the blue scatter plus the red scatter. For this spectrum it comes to 1.6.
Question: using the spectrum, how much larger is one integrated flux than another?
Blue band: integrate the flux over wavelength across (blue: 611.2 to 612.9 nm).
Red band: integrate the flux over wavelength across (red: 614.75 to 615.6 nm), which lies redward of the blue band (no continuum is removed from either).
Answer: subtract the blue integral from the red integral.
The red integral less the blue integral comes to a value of -16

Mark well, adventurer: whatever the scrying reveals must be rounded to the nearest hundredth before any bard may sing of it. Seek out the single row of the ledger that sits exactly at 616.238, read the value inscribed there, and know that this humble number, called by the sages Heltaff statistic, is 10.71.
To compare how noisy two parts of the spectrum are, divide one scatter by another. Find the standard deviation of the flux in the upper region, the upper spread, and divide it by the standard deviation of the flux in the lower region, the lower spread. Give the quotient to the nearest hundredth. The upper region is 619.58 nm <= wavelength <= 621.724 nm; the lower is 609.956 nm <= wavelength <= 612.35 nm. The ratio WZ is 0.54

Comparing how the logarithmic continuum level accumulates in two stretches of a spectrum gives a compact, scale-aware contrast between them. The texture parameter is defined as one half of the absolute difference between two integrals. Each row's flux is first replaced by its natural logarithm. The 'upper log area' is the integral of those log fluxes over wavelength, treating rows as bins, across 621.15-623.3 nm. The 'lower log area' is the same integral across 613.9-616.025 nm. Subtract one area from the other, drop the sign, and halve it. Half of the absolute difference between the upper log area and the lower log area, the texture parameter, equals 0.11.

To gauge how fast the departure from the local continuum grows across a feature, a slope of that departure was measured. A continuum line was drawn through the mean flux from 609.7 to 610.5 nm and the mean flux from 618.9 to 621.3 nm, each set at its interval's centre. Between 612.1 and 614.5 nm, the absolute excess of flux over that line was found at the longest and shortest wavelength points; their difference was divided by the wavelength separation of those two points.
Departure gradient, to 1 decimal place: -1.7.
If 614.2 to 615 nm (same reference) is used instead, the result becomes -2.1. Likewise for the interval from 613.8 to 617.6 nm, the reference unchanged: -0.4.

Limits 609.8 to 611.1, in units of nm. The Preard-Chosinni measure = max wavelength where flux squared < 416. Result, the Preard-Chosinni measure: 610.307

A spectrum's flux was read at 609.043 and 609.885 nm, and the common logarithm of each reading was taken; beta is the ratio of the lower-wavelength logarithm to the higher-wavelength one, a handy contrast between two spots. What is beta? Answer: 0.98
